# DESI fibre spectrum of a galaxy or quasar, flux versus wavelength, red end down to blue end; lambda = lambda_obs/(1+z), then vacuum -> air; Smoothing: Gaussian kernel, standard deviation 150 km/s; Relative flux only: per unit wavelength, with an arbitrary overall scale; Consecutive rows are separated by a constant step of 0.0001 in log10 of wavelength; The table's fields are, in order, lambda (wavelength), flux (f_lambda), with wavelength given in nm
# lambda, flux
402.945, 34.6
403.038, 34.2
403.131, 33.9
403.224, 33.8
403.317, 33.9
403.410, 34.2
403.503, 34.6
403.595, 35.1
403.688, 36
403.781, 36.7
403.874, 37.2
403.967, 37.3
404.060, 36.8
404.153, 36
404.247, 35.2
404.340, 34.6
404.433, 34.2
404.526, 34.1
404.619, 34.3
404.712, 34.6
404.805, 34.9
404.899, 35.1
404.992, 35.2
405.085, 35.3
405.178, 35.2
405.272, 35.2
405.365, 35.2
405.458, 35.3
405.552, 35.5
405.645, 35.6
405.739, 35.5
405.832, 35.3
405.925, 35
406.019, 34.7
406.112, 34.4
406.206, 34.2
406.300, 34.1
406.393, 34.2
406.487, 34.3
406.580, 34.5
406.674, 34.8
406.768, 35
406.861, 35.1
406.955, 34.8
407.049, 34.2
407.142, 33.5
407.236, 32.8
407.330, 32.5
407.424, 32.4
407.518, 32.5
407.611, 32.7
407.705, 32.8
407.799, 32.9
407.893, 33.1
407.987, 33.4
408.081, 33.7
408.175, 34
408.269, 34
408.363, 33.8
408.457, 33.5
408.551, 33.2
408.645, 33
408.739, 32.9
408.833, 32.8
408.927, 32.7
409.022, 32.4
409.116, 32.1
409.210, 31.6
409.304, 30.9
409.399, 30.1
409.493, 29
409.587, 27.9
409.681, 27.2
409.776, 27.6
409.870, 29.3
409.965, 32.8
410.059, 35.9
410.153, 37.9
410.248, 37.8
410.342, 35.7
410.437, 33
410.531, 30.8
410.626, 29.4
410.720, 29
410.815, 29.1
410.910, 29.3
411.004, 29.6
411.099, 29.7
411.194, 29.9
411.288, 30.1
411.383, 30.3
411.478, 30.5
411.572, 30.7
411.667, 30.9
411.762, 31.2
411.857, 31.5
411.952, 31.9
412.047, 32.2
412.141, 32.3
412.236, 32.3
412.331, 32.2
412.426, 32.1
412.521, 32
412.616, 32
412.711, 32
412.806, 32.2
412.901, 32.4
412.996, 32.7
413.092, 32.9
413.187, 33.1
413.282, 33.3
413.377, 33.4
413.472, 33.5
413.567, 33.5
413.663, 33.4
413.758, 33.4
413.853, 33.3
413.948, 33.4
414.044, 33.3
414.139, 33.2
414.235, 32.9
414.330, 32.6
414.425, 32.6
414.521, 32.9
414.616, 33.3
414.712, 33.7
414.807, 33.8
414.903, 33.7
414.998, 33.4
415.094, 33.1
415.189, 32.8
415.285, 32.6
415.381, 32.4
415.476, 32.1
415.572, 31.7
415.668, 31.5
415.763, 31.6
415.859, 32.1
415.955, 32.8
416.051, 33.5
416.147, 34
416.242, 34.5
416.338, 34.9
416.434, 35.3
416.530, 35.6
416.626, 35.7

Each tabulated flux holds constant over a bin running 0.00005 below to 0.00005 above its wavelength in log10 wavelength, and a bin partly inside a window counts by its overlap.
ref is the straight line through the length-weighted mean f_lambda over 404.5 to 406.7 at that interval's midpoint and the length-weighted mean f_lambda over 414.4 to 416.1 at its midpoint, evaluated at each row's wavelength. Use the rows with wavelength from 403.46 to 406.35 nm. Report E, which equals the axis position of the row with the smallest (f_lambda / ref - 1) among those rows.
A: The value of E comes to 404.526 nm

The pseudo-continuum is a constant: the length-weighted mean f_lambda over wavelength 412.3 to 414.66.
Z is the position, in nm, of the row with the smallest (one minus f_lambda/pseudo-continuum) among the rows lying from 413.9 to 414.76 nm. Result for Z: 414.712 nm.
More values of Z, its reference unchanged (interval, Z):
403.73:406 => 403.967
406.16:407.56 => 406.861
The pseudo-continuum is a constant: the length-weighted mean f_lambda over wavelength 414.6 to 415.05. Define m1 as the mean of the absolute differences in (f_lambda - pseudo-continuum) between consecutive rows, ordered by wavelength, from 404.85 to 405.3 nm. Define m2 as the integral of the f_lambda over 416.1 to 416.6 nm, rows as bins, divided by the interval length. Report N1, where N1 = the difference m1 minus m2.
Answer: -34.9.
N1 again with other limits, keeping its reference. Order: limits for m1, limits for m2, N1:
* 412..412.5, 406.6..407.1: -34.7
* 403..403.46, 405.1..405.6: -35.1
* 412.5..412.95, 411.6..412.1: -31.4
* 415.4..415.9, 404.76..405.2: -34.8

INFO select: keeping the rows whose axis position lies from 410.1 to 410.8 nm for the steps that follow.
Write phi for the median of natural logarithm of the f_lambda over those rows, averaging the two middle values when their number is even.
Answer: 3.50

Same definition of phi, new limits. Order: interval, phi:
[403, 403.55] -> 3.53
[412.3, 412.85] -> 3.47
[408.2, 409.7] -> 3.48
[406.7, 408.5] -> 3.51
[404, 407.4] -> 3.55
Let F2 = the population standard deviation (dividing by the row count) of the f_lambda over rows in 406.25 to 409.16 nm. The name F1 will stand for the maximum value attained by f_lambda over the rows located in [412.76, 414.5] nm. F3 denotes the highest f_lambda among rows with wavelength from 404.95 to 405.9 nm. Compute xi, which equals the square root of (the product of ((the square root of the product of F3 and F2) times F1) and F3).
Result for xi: 81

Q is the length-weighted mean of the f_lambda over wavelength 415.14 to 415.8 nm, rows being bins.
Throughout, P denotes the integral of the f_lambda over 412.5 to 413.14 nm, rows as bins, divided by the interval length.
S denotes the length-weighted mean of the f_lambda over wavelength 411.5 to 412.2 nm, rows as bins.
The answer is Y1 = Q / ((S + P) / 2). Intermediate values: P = 32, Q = 32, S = 31.5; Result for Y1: 1.01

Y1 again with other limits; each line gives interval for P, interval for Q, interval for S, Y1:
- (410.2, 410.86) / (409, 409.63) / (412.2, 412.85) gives 0.95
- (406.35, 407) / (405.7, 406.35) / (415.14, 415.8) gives 1.04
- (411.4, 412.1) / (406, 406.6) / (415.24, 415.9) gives 1.09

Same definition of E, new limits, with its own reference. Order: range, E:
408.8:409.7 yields 409.681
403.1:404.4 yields 403.224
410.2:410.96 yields 410.720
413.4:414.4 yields 414.330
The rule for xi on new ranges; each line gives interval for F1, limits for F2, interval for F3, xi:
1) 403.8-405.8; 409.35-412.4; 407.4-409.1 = 109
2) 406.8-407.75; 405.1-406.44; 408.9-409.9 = 69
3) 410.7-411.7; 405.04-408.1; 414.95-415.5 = 78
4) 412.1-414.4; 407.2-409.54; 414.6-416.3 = 85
